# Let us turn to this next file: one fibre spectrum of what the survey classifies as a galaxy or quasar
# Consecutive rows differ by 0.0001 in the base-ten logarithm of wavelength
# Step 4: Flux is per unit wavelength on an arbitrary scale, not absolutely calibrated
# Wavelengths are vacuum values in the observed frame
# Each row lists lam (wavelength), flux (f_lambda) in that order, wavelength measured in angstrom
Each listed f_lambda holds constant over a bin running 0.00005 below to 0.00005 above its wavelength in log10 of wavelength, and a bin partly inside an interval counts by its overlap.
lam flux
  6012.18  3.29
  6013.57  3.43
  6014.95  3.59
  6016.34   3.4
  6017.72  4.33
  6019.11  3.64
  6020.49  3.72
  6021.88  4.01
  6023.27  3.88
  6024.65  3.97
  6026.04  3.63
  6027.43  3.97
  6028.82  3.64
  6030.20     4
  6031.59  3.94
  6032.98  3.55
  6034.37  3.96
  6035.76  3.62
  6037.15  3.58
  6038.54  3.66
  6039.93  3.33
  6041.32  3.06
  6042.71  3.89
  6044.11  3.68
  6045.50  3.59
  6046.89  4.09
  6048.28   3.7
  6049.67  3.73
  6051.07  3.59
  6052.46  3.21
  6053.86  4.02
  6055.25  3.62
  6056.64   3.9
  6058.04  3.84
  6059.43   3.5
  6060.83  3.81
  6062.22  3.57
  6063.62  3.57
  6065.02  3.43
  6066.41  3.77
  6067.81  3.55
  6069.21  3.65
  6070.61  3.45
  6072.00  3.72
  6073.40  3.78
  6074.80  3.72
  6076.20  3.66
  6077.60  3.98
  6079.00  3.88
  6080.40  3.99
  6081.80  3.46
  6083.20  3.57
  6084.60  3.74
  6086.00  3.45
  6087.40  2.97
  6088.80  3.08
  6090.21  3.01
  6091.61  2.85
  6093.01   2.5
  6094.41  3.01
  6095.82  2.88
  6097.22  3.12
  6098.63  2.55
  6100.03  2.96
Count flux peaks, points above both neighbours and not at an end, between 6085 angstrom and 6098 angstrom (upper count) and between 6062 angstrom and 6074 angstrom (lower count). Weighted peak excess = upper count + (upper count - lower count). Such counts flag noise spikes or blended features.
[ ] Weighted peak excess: 2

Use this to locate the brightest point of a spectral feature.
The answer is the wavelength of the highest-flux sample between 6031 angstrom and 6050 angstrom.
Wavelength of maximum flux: 6046.89 angstrom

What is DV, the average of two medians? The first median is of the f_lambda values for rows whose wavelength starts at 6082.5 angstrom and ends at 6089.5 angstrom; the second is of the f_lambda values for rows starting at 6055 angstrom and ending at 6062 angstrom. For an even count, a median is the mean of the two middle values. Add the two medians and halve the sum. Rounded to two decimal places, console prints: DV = 3.63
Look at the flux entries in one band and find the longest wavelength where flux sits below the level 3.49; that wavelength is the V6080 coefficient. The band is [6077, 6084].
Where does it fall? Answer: 6081.80 angstrom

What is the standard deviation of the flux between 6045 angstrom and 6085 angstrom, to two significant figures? 0.20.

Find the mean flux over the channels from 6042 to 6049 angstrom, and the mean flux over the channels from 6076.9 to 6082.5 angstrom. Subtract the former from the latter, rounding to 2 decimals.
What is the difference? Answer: 0.04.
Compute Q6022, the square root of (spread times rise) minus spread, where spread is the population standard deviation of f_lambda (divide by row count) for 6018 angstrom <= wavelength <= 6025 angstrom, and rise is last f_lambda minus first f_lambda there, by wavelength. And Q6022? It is 0.07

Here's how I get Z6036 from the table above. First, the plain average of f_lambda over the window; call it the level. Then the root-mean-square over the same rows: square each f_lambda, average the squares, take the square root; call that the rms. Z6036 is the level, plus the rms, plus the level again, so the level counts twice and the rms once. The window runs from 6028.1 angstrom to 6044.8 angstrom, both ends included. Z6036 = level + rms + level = 11.0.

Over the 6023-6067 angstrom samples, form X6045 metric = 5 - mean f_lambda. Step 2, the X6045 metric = 1.30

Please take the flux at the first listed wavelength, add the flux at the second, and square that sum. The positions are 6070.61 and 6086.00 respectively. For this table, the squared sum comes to 48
